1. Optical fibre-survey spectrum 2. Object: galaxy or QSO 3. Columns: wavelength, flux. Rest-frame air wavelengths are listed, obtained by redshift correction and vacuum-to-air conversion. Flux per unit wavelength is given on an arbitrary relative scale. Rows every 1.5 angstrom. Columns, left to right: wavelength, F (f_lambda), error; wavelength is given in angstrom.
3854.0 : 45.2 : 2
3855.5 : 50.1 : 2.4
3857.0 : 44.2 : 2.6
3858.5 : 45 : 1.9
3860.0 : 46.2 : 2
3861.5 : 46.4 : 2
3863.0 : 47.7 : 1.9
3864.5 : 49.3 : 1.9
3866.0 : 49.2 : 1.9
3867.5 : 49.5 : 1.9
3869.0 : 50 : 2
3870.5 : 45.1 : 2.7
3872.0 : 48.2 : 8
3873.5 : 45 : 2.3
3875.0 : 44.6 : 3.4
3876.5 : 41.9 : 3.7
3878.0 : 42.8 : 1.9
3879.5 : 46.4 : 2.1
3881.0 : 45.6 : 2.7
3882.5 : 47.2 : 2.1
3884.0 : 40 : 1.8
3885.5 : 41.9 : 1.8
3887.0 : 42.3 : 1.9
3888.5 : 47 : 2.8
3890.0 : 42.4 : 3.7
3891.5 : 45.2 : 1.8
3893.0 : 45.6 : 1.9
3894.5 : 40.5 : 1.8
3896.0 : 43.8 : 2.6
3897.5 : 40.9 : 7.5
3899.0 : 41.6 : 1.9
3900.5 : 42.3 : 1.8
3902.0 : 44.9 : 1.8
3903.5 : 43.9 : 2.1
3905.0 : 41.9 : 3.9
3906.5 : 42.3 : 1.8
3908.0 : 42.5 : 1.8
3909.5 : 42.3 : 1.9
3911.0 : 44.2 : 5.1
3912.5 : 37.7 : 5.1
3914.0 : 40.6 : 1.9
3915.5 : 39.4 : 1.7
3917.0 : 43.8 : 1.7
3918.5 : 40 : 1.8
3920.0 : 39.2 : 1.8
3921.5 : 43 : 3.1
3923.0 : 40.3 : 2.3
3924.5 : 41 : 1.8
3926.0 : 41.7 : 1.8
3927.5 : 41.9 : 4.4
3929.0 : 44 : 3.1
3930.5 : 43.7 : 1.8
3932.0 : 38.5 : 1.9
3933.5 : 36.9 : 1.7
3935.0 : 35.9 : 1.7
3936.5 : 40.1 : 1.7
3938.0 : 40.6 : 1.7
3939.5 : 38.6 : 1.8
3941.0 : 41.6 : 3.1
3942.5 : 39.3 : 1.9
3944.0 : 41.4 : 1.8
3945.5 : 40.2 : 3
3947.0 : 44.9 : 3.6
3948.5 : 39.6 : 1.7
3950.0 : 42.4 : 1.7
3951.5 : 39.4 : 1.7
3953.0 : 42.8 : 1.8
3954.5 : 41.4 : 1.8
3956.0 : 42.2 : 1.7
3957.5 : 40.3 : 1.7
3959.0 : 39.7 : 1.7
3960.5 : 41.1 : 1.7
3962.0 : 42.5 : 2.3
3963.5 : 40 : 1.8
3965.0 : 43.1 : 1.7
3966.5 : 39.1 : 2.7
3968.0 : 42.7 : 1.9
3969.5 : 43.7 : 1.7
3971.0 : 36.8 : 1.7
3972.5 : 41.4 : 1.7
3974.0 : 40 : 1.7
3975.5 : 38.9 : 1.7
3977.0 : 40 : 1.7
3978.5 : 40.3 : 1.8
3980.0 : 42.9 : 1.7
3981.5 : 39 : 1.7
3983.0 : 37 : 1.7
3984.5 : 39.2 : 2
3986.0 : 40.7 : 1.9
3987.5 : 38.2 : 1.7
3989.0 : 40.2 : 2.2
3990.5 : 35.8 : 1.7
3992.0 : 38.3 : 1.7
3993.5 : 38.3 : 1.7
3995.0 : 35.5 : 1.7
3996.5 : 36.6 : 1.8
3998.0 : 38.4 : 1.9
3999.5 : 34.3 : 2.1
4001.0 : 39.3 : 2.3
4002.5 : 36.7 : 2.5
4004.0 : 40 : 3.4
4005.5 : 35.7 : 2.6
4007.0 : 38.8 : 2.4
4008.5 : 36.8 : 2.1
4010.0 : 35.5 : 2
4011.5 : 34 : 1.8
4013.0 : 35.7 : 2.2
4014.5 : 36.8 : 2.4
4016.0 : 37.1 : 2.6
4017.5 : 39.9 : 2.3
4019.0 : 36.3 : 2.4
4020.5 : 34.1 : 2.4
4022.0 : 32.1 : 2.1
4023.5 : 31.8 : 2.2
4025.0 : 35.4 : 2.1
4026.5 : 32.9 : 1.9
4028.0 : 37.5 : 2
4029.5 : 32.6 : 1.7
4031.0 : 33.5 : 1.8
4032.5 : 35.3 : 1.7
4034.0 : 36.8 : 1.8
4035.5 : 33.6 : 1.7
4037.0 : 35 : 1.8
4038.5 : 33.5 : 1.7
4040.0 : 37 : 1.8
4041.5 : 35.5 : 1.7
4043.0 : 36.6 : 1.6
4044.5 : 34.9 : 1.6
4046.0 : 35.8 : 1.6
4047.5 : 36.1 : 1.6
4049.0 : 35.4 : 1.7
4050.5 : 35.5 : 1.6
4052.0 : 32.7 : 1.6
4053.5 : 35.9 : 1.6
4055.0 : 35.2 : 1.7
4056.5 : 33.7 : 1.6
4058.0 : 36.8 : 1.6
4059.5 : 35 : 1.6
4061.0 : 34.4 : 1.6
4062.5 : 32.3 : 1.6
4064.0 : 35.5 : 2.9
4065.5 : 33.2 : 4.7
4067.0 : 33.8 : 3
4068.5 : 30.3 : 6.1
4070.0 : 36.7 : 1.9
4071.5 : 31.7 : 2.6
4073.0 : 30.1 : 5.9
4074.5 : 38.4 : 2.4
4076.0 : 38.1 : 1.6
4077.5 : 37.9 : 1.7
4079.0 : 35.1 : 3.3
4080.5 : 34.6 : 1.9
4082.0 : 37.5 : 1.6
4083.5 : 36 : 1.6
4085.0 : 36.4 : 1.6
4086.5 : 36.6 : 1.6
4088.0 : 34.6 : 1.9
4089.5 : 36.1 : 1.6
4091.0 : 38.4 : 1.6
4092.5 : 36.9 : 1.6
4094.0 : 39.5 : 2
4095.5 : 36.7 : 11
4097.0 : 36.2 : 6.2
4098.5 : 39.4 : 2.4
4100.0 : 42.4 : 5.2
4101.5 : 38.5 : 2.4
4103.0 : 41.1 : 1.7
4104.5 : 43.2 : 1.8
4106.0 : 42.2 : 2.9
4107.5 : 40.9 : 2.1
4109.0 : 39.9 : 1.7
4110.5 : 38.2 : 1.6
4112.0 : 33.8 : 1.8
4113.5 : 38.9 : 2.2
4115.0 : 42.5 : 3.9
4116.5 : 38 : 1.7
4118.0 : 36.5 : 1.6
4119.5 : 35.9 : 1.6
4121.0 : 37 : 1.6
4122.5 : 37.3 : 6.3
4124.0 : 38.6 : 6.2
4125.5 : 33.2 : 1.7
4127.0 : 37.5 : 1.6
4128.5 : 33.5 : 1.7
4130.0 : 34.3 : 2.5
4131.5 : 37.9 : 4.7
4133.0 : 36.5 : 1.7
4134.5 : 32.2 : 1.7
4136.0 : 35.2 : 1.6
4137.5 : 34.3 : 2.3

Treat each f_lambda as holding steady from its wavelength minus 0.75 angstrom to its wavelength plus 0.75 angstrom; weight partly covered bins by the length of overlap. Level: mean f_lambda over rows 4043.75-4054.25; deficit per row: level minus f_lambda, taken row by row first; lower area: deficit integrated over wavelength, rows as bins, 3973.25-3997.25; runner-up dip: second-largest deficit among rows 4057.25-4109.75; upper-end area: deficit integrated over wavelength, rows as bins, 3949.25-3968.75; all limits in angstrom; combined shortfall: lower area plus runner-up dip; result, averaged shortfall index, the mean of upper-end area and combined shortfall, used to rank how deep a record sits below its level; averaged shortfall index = -100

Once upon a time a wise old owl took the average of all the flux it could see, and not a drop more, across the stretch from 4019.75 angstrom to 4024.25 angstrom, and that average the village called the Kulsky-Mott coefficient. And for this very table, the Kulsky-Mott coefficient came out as 33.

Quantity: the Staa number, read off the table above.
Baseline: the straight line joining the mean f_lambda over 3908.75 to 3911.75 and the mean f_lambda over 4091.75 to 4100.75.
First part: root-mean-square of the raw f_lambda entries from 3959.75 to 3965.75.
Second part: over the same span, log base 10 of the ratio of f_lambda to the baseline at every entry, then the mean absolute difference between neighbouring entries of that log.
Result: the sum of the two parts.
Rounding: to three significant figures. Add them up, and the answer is 41.7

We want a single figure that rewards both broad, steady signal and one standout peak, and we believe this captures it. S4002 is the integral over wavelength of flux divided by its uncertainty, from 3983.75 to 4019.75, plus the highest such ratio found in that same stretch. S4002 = 670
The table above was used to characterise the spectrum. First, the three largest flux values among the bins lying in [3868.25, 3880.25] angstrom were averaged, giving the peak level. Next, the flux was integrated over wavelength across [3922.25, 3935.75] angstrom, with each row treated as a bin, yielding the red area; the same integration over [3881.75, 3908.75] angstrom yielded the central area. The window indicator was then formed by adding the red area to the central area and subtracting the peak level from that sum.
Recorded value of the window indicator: 1662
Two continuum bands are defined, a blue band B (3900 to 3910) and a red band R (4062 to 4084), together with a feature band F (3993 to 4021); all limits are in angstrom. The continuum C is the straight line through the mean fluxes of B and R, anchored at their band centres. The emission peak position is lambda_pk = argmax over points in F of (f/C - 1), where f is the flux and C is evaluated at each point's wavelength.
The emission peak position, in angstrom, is 4017.5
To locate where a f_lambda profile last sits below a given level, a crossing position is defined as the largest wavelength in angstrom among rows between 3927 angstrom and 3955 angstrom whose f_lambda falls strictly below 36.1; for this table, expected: 3935.0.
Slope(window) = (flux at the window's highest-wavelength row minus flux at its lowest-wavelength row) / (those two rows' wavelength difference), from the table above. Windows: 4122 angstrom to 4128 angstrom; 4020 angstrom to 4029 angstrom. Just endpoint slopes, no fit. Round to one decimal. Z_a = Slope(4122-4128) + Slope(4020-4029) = 0.5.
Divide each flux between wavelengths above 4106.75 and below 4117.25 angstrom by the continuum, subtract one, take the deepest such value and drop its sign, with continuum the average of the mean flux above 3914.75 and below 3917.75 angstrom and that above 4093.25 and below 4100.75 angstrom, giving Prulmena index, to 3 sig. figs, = 0.160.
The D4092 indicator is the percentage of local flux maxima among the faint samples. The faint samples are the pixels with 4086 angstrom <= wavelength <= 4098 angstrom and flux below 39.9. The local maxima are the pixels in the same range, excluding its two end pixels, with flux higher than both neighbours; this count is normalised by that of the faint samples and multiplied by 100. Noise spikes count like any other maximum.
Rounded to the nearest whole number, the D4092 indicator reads 25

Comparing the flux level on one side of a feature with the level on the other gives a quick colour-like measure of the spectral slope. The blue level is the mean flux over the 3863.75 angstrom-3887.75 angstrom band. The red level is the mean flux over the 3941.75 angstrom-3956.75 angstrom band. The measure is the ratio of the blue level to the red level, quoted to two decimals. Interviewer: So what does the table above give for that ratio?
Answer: 1.10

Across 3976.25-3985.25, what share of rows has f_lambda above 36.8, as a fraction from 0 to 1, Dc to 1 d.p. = 1.0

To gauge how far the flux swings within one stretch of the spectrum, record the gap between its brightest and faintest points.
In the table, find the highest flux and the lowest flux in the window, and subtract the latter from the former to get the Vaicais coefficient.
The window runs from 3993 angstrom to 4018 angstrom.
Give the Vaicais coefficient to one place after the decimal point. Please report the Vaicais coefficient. 6.0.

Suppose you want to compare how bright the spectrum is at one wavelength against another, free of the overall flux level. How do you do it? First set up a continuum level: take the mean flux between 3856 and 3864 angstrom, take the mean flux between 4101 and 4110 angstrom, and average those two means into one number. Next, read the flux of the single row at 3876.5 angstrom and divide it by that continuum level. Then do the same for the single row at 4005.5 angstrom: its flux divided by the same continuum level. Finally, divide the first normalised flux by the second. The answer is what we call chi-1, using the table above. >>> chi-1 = 1.17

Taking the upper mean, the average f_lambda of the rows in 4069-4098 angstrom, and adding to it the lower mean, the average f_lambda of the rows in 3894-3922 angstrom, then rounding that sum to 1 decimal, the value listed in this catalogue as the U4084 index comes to 78.0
